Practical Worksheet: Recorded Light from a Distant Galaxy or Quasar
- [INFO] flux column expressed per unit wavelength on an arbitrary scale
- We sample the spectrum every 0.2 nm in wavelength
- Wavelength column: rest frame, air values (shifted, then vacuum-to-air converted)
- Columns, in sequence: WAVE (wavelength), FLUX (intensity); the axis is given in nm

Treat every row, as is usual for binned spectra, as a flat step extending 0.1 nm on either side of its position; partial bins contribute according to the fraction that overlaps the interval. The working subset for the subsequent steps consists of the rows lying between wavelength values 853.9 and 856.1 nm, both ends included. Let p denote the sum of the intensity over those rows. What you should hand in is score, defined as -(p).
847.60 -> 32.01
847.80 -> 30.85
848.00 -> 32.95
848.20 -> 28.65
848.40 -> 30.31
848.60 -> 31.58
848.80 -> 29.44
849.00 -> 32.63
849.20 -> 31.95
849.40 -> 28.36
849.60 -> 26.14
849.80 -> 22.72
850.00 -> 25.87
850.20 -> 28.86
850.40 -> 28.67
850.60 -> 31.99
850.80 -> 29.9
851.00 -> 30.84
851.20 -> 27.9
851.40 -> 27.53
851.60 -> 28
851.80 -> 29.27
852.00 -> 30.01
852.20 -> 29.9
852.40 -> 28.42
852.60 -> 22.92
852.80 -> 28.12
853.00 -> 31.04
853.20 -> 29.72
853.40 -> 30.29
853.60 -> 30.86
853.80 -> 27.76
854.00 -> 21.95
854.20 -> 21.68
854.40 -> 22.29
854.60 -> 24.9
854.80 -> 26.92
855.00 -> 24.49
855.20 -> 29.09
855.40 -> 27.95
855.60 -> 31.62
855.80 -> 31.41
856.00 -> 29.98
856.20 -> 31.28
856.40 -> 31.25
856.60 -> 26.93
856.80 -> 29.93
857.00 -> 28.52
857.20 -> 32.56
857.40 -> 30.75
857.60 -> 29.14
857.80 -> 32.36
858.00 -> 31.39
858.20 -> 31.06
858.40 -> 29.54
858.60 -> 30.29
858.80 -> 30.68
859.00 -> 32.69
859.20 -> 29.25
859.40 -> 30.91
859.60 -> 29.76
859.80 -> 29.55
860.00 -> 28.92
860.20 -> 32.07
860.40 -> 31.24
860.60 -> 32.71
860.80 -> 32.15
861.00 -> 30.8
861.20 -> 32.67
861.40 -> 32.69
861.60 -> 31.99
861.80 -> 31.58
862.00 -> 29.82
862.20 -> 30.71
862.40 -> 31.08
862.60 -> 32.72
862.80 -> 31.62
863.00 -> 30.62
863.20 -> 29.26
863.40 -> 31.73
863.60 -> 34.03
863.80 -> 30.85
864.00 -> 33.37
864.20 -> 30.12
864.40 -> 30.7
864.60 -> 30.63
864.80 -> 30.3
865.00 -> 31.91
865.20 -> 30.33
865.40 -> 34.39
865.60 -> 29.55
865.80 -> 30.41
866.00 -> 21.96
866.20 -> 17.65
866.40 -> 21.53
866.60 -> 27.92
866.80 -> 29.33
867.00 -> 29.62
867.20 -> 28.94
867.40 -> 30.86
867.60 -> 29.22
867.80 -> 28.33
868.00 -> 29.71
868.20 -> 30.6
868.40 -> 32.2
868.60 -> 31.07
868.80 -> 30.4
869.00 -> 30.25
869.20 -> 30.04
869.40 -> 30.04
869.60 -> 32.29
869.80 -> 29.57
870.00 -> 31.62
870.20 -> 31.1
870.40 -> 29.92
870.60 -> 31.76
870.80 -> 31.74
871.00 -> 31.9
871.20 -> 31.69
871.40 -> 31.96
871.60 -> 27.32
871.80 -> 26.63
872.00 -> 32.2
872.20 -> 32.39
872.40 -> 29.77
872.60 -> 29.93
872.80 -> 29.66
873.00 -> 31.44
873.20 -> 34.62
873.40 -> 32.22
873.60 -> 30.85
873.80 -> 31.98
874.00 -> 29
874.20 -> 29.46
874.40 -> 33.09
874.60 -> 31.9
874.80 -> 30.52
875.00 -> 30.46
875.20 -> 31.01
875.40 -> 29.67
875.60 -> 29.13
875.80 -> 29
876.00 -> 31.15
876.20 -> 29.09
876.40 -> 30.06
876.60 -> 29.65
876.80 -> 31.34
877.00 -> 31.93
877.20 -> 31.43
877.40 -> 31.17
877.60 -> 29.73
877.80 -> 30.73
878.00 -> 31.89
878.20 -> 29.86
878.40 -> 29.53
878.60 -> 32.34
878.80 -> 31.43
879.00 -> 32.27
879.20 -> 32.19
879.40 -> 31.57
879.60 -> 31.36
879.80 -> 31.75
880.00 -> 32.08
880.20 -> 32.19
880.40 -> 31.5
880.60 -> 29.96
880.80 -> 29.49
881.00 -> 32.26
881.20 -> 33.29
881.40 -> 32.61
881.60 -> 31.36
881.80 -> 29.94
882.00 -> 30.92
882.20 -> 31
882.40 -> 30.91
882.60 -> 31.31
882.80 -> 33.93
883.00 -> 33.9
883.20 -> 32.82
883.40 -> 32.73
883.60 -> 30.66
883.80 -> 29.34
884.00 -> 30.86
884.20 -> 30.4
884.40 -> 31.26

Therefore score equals -292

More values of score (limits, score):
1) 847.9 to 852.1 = -614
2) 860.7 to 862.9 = -348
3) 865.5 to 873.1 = -1123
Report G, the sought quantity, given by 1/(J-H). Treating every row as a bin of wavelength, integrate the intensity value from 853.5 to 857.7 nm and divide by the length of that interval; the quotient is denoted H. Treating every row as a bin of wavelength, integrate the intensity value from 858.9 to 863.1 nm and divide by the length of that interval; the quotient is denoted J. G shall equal 0.3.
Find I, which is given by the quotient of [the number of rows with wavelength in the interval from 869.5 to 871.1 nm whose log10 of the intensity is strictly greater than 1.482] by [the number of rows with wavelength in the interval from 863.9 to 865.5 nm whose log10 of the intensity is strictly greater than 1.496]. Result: 2.0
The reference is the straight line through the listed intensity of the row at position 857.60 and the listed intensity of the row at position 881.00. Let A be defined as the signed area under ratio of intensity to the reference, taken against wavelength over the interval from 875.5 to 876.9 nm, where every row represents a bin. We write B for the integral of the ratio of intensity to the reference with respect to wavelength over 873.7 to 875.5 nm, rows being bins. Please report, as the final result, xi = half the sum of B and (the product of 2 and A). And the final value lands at 2.2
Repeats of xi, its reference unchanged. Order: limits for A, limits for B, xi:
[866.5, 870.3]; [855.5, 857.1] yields 4.6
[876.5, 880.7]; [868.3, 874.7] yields 7.3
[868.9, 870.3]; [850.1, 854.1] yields 3.4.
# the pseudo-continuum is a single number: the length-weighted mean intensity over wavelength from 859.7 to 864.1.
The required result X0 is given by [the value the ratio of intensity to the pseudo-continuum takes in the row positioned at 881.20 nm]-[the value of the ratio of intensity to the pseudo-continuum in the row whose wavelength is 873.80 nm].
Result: 0.04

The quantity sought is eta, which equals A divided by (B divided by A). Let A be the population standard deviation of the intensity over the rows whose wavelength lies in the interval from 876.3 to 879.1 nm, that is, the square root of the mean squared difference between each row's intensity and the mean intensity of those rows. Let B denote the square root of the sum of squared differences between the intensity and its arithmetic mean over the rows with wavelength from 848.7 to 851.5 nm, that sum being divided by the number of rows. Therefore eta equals 0.4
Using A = 1.0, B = 2.6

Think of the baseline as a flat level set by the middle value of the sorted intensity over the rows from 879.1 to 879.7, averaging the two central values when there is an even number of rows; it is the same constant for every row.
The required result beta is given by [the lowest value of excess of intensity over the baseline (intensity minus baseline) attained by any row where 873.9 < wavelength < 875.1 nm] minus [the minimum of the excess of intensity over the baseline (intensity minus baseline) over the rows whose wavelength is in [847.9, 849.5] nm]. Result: 0.6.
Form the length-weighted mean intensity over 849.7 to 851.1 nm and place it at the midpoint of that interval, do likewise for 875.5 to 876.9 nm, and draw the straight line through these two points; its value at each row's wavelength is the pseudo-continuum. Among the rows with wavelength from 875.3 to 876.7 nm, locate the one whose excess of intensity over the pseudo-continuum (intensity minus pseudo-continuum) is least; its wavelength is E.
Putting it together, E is 875.80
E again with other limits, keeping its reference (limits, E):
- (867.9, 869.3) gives 868.00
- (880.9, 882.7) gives 881.80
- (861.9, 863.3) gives 863.20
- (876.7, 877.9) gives 877.60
